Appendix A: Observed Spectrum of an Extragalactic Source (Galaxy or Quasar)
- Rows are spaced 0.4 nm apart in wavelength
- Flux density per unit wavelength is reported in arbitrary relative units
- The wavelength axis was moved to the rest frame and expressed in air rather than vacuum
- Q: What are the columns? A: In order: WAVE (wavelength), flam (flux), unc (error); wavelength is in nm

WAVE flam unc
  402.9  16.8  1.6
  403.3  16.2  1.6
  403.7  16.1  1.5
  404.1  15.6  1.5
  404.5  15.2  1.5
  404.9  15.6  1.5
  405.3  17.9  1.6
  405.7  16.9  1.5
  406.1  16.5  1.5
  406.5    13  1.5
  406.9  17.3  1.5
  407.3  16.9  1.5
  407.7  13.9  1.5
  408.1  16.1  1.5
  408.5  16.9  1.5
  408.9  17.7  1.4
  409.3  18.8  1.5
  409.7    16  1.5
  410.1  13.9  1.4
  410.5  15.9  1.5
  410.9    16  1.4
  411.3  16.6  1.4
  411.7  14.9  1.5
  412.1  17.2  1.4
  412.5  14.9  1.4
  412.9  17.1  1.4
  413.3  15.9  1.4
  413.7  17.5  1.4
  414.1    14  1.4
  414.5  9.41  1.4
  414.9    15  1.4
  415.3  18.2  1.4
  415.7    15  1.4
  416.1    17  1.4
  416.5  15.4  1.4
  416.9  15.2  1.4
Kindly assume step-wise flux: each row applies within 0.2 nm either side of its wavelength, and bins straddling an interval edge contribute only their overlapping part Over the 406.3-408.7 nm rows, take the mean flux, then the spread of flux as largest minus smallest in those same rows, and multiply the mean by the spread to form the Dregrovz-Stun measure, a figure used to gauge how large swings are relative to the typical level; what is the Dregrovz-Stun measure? 67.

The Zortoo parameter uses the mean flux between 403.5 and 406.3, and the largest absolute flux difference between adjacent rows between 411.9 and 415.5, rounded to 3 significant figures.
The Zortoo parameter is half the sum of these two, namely 10.9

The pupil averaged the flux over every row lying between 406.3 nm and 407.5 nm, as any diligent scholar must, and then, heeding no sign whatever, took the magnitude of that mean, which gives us 15.7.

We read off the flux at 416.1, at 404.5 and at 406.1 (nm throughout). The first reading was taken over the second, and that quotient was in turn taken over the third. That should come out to 0.068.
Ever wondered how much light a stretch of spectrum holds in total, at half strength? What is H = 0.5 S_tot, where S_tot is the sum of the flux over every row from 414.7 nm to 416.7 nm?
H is 40.3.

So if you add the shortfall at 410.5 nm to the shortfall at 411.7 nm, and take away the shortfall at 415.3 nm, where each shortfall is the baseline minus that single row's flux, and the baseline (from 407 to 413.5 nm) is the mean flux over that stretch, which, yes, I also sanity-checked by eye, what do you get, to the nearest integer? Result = 4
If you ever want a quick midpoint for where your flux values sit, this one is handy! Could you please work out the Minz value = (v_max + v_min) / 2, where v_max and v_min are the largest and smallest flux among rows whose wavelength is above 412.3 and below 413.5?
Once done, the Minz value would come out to 16.0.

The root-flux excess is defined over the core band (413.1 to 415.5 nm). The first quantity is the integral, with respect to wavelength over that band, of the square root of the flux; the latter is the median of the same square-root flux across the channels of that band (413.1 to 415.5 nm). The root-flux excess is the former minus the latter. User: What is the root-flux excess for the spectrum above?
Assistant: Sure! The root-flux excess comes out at 5.32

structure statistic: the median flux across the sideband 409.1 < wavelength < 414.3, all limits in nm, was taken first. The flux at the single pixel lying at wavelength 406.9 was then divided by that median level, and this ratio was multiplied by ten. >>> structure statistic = 10.8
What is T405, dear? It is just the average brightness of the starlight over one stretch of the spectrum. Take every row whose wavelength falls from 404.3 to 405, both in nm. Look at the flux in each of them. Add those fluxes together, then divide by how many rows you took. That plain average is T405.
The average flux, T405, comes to 15.4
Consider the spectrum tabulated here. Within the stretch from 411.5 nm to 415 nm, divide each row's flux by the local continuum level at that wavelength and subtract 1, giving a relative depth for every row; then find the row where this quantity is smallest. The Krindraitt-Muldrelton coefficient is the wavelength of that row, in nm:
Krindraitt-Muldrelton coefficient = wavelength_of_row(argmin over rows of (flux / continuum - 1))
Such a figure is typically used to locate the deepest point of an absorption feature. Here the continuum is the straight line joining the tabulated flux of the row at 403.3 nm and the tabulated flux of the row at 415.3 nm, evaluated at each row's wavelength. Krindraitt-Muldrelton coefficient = 414.5 nm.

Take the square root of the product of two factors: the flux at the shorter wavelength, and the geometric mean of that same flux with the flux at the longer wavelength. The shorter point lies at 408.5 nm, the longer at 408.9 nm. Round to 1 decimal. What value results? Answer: 17.1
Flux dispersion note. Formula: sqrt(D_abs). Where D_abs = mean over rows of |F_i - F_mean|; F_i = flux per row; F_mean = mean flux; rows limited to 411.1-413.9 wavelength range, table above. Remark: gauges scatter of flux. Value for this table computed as 0.96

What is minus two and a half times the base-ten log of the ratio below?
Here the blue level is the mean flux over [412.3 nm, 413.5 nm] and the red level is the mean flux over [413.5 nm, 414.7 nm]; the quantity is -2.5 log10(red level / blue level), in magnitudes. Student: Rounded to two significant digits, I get 0.17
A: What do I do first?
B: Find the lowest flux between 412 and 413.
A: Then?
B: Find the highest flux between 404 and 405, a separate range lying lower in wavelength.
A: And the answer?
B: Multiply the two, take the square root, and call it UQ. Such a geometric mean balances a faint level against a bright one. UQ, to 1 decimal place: 15.2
